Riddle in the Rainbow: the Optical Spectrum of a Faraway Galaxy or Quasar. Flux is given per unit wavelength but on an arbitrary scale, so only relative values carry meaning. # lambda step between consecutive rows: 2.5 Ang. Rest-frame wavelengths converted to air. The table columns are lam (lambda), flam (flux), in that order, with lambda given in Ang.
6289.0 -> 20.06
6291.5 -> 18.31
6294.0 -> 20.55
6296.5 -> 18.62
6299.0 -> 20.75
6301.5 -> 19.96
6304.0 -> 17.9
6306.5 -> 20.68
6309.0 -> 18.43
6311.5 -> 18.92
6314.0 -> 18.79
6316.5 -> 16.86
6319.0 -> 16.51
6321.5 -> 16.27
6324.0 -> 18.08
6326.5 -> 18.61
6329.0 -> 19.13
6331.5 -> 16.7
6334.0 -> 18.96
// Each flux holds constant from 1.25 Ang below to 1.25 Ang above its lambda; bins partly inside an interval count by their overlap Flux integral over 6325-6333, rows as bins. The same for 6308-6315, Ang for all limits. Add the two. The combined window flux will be 276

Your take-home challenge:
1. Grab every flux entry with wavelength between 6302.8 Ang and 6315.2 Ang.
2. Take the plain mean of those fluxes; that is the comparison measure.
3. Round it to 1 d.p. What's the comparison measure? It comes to 18.9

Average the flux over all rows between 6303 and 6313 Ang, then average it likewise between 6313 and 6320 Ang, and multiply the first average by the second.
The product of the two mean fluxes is 330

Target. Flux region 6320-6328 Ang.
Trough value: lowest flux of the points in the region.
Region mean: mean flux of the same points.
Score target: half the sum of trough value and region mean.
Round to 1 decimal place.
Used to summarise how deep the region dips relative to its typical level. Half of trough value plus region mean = 17.0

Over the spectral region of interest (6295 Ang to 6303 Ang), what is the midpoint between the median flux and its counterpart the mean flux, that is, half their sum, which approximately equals 19.9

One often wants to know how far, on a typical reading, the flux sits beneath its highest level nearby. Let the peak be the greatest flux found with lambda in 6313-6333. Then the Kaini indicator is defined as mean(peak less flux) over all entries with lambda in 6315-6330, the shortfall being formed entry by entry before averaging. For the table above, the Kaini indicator 1.6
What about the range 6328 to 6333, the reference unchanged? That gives 1.2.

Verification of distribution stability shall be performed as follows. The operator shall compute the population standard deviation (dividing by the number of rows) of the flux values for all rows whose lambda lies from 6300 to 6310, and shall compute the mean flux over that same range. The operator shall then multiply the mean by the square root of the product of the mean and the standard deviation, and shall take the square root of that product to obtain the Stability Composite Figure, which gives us 9.5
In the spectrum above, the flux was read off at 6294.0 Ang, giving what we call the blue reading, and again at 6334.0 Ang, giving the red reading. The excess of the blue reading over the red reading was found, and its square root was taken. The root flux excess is 1.26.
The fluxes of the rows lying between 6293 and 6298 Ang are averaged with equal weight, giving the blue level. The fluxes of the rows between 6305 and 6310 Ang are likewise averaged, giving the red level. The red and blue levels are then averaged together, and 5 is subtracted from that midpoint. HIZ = 14.6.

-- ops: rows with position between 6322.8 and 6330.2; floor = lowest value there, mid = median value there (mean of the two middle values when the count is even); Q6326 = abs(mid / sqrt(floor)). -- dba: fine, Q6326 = 4.38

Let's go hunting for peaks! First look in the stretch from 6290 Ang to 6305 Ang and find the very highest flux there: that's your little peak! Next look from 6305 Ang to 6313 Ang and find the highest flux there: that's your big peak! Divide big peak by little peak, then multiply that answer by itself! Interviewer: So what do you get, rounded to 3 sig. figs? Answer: 0.993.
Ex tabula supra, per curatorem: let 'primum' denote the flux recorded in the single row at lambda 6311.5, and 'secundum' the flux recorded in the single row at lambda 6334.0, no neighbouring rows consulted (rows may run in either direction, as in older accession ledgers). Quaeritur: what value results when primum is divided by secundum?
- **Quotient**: 1.00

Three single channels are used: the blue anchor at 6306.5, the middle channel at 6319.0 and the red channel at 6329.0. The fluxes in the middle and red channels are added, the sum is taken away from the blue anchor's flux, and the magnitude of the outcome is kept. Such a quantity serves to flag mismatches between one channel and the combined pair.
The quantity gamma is 15.0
